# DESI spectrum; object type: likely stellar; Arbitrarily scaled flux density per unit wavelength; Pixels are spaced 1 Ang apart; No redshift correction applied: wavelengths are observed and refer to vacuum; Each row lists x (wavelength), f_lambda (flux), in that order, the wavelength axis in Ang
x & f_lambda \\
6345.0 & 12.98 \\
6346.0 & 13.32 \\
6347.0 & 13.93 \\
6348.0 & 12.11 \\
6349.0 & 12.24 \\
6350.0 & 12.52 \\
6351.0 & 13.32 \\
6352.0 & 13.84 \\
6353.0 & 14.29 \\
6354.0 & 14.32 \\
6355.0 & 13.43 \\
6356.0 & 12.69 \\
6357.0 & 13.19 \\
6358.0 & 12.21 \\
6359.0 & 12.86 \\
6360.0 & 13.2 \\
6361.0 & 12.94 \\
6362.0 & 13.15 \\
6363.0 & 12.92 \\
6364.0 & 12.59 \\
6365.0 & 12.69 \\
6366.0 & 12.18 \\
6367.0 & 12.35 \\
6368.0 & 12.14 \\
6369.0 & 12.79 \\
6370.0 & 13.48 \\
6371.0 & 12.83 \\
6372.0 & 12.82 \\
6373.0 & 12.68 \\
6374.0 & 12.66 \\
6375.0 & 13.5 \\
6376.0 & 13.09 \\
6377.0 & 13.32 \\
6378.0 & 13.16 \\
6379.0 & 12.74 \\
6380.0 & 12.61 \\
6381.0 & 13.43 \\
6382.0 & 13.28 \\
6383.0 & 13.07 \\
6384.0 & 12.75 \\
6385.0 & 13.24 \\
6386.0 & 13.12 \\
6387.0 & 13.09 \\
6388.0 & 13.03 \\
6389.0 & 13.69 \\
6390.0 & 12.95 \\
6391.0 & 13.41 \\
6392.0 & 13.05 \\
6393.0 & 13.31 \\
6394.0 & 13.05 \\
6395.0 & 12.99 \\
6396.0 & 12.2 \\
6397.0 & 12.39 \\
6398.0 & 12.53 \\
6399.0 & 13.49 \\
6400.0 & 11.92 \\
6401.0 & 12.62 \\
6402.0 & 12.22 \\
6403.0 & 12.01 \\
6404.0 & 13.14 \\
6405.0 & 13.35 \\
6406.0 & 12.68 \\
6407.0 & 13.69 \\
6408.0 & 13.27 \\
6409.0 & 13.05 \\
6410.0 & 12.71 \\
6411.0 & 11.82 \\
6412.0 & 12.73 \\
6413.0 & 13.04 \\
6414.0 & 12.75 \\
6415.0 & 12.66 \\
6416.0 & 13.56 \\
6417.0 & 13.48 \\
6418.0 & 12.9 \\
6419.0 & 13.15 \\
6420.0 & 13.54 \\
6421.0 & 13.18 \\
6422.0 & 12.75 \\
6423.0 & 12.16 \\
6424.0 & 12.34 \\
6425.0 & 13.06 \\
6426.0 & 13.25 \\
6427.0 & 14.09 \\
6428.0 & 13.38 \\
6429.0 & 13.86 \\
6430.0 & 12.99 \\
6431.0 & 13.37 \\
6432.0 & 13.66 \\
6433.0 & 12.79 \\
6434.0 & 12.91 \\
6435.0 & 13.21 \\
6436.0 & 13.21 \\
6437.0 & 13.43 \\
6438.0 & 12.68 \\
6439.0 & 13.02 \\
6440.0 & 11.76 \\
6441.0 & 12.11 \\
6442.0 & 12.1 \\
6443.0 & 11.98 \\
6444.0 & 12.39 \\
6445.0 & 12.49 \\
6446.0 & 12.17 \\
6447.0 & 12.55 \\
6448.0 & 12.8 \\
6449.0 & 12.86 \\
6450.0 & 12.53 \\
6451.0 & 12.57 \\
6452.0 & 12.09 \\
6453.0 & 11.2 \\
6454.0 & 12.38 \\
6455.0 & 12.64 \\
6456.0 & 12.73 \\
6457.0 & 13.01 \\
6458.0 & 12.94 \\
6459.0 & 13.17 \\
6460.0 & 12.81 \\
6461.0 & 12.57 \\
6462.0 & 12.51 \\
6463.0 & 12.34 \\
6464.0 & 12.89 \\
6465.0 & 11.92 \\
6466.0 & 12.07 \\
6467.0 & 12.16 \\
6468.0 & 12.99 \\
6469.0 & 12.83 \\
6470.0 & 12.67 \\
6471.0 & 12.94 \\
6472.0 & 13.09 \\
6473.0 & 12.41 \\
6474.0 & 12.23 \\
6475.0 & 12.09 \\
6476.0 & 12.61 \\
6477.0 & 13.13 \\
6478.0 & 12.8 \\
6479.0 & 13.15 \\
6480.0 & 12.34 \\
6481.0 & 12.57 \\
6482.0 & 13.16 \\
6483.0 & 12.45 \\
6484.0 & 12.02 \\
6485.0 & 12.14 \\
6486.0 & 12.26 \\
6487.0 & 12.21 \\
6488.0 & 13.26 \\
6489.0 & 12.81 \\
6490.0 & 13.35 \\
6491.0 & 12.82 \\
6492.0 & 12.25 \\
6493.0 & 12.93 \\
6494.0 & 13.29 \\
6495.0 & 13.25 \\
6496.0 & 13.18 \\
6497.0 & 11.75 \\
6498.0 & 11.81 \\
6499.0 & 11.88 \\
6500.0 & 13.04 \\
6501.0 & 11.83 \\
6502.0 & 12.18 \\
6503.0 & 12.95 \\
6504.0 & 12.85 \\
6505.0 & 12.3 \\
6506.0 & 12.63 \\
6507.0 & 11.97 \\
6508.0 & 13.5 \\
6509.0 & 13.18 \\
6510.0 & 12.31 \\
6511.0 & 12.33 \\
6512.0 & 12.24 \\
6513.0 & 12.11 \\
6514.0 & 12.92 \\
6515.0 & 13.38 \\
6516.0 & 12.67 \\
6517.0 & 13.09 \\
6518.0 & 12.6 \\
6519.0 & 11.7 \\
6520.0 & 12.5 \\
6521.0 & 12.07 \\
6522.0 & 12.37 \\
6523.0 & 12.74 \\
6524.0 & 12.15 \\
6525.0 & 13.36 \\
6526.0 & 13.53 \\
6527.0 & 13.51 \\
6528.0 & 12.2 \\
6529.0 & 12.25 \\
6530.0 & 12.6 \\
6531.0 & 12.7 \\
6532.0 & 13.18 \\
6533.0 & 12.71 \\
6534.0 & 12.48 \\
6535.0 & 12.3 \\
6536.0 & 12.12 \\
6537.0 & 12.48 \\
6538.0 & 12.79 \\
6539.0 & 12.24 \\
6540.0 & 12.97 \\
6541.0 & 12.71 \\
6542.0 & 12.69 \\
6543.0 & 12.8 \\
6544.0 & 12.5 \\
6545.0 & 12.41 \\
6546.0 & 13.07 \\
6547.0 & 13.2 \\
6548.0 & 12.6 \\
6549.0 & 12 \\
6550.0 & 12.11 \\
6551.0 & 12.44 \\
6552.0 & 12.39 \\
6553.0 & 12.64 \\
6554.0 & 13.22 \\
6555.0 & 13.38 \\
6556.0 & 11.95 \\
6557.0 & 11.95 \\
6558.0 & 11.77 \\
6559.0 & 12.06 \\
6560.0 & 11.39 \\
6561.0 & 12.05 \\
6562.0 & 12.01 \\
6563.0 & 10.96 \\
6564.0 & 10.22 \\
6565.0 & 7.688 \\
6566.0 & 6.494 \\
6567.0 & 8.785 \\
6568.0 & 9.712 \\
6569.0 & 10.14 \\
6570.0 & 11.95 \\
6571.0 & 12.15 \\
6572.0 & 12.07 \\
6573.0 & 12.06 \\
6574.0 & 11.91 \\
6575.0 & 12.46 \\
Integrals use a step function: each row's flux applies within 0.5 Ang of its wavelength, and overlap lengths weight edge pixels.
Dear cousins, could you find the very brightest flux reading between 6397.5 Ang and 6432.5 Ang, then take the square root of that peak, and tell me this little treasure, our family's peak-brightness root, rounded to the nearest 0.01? 3.75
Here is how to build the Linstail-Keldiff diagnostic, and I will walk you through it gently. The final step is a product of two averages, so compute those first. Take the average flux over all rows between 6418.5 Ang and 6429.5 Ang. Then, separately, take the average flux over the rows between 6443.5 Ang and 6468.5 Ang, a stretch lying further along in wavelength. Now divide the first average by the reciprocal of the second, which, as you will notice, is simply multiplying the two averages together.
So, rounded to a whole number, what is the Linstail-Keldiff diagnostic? 165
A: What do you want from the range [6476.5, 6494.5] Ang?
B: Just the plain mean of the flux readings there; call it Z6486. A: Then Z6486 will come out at 12.7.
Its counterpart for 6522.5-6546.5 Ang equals 12.7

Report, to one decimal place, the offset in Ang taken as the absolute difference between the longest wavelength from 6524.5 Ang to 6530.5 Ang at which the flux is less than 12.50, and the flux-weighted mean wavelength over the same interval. 1.6 Ang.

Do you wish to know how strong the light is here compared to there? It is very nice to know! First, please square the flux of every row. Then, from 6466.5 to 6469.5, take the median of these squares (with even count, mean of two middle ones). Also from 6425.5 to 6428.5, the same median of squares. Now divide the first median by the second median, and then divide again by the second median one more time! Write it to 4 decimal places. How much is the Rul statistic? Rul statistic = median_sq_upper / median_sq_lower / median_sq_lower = 0.0051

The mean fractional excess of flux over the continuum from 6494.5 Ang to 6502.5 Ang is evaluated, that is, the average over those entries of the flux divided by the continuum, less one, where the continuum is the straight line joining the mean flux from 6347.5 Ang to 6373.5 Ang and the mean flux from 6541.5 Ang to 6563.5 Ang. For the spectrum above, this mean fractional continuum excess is -0.011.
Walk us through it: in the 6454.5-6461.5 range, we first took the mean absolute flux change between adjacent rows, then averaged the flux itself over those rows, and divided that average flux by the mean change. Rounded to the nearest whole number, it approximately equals 61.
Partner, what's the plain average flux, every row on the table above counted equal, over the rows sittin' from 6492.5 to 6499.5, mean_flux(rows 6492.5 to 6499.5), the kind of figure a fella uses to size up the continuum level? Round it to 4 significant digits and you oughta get 12.58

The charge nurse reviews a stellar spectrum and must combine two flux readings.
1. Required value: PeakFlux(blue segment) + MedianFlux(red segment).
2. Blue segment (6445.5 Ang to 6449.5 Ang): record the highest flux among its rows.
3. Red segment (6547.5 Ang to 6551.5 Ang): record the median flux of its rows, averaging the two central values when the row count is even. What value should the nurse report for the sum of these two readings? 25.1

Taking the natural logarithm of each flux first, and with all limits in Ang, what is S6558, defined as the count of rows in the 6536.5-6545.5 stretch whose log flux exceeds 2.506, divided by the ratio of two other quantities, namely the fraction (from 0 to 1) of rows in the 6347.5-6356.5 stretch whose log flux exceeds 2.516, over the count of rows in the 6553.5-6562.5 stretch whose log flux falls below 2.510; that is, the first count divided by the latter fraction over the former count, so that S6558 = 72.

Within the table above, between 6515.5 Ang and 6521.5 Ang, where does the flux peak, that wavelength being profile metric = 6517.0 Ang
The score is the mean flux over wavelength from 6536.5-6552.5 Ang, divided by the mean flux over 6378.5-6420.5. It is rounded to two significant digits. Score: 0.97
